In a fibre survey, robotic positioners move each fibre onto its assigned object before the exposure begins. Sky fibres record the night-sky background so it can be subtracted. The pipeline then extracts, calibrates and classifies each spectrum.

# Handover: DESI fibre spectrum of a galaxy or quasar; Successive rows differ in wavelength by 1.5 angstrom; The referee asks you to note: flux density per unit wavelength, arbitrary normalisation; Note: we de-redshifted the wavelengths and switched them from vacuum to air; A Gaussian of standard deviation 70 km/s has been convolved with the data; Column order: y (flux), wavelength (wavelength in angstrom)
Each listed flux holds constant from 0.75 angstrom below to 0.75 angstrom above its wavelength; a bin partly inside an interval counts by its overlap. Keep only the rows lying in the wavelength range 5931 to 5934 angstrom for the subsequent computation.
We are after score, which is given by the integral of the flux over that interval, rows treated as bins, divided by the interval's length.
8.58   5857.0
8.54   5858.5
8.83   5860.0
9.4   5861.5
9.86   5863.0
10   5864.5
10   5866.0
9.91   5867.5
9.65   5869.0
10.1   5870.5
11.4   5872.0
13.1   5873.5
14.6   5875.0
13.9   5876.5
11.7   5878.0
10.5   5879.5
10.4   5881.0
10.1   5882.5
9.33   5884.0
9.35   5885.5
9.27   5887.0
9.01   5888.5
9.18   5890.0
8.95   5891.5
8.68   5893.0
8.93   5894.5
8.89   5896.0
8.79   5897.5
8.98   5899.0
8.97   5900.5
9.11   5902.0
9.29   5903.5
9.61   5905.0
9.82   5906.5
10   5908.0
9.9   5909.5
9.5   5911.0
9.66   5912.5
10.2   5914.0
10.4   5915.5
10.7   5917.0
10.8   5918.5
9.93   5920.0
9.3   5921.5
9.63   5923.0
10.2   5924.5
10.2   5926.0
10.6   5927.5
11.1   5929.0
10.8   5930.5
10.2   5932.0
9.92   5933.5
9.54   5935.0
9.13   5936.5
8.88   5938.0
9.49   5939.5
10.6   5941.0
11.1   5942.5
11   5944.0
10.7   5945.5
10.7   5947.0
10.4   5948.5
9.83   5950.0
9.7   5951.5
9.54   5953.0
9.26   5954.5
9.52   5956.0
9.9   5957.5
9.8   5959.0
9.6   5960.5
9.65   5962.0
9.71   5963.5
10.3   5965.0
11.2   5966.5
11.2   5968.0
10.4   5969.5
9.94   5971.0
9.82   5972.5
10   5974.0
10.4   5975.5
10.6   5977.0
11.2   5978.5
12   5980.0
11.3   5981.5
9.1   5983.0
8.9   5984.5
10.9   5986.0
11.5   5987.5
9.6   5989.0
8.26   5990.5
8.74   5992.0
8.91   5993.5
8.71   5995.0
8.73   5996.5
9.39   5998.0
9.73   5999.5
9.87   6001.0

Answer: 10.1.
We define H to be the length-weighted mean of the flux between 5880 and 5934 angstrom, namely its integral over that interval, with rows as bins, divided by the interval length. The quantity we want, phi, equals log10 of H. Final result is 0.99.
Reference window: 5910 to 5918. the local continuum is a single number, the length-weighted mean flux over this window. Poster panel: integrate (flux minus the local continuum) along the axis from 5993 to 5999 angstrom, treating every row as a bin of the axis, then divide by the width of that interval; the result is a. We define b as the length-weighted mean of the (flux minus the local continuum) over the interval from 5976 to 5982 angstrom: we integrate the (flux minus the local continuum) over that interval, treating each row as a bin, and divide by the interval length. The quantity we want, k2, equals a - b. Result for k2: -2.27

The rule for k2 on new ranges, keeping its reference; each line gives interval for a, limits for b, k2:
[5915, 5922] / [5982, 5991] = 0.46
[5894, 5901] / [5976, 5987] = -1.68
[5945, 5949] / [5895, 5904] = 1.61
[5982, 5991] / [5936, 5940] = 0.65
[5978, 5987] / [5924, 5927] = 0.34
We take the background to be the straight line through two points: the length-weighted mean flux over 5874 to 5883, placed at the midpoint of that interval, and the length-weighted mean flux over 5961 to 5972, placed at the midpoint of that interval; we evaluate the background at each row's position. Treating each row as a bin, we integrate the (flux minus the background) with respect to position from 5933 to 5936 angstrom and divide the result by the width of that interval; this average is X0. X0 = -1.2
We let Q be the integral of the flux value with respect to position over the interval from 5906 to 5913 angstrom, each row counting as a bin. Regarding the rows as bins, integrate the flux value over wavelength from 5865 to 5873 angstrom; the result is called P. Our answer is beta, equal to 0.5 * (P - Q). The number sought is 7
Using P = 82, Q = 68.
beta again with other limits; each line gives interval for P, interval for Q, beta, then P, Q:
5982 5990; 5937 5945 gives -1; 80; 82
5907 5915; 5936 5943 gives 5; 79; 69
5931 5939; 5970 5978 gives -2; 77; 82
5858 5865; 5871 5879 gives -18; 65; 102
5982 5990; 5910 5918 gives 0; 80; 81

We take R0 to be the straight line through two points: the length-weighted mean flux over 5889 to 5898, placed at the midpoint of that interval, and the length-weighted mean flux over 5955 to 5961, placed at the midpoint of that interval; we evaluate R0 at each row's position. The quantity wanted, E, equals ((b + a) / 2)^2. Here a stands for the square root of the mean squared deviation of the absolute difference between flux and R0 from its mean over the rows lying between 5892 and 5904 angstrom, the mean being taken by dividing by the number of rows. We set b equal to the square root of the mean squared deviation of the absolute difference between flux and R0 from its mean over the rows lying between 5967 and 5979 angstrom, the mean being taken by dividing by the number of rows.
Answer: 0.08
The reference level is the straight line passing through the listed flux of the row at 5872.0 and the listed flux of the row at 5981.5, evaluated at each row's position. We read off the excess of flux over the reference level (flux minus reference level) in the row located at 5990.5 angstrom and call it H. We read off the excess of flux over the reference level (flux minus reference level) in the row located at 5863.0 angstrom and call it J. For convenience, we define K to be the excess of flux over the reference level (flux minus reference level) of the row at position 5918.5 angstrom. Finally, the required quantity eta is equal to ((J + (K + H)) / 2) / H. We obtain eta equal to 0.8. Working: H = -3.03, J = -1.55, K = -0.6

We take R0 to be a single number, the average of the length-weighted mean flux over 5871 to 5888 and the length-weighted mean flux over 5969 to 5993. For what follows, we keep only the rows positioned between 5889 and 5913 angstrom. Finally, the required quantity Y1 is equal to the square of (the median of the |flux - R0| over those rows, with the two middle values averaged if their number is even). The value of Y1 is 2.3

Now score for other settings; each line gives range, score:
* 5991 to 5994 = 8.8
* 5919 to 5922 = 9.7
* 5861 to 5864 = 9.7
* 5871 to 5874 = 12.0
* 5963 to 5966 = 10.1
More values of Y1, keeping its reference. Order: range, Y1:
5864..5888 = 0.8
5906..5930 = 0.3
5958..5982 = 0.4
